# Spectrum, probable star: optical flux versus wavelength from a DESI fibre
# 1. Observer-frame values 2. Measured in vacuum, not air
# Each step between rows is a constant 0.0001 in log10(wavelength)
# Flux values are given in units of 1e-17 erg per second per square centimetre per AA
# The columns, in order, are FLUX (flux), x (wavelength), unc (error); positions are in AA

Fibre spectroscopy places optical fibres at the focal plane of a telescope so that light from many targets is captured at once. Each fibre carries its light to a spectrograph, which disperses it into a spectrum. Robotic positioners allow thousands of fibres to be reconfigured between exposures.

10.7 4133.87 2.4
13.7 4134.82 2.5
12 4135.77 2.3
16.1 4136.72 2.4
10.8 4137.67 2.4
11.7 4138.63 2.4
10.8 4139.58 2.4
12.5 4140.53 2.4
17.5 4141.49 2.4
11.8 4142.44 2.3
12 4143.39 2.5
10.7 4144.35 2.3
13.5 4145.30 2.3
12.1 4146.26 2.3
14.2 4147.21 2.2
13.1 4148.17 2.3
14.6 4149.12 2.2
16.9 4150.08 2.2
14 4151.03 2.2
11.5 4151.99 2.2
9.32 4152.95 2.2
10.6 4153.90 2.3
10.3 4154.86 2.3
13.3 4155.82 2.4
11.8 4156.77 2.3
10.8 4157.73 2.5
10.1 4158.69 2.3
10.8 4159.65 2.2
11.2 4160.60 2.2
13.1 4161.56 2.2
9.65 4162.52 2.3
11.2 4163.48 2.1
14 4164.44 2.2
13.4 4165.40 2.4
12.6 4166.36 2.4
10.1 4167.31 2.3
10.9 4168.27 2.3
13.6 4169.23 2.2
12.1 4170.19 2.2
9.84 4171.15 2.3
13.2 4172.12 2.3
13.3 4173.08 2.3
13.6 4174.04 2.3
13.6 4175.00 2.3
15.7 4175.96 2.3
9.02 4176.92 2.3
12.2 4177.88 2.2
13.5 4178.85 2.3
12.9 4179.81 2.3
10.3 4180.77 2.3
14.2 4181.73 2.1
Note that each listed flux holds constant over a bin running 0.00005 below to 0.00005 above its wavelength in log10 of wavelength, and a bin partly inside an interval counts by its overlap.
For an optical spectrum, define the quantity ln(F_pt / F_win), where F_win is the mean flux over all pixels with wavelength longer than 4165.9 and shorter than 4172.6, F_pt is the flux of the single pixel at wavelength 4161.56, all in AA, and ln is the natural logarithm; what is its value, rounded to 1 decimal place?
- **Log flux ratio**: 0.1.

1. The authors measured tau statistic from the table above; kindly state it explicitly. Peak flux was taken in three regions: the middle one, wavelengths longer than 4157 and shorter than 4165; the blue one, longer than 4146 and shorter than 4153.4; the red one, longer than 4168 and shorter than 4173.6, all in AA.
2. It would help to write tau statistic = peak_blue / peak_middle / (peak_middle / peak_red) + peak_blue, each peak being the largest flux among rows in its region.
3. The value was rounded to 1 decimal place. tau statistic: 18.1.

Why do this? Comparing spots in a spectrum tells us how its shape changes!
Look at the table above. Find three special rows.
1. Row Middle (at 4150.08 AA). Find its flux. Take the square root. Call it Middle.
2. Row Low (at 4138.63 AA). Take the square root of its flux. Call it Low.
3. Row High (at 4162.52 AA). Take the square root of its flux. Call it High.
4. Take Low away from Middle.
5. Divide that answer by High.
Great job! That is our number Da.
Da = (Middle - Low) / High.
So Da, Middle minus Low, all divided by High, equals 0.22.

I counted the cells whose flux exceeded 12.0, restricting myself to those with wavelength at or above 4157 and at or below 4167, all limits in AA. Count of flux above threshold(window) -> 4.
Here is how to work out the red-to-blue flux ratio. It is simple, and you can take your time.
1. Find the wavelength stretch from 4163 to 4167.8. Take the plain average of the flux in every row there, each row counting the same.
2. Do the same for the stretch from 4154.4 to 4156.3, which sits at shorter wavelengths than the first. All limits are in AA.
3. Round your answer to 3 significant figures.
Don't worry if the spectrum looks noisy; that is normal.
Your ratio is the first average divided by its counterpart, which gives 1.04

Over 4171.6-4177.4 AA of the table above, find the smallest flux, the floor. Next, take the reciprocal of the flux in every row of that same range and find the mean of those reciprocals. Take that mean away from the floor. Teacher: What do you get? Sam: 8.9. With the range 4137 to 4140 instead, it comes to 10.7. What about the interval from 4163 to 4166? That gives 11.1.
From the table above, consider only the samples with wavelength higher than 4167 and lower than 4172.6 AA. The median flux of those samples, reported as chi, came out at 11.5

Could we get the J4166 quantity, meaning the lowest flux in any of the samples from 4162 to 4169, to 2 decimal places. 9.65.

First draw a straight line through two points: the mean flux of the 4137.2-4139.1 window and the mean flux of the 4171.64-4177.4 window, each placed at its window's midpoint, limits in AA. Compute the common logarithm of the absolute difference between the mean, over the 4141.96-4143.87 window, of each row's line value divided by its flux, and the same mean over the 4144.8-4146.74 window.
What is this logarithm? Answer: -1.3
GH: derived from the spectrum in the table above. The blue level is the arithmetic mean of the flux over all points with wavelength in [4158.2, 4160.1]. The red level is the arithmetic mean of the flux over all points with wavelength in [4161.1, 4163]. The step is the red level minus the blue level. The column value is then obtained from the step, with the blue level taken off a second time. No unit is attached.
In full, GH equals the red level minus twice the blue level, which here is -9.5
